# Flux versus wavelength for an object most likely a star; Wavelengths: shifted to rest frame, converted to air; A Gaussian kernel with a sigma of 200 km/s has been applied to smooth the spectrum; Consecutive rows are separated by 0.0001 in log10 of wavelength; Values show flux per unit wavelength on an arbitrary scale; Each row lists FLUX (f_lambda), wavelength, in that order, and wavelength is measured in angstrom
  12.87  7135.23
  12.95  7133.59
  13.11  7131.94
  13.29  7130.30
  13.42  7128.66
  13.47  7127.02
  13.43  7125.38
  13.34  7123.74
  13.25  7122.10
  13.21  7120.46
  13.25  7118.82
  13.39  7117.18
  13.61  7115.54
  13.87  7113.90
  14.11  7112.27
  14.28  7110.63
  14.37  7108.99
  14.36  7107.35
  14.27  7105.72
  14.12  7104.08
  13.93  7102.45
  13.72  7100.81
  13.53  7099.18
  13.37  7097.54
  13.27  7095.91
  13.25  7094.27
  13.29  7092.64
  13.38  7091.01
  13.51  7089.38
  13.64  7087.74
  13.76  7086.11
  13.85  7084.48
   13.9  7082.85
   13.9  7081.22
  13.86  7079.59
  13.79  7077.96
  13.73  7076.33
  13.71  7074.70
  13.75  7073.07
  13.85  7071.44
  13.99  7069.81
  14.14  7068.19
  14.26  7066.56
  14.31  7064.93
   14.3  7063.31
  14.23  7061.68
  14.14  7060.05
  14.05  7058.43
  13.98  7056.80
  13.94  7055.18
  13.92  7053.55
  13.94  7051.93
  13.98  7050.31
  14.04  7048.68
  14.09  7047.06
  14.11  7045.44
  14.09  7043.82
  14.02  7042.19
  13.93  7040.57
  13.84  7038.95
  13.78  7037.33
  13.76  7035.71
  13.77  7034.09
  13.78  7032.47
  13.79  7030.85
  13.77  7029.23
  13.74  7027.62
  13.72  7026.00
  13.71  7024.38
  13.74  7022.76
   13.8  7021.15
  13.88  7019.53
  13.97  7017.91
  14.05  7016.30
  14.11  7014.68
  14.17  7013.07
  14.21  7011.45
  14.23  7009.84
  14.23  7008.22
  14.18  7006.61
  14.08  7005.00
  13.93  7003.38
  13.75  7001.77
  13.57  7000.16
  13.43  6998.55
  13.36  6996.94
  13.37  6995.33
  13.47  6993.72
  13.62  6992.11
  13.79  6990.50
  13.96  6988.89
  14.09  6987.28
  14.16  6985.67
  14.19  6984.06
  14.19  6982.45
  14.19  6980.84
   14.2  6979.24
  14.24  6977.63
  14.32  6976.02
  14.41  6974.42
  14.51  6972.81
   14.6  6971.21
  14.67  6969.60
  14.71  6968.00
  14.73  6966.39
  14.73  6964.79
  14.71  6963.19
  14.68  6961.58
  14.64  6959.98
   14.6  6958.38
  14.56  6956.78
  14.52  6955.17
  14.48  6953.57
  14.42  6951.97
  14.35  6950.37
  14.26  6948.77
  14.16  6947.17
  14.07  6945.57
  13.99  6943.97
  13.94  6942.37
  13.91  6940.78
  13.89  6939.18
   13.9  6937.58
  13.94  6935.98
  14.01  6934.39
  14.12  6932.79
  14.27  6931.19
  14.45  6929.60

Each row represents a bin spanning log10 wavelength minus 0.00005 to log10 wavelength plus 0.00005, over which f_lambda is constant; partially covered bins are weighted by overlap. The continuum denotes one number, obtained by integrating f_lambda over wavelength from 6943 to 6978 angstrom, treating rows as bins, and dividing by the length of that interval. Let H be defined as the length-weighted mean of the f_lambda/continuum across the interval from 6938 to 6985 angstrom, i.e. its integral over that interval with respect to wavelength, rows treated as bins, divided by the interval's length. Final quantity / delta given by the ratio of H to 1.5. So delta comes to 0.662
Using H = 0.993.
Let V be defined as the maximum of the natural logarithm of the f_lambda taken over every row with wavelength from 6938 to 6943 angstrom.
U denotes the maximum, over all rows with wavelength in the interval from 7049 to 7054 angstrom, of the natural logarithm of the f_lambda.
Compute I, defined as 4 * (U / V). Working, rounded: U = 2.64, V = 2.63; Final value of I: 4.00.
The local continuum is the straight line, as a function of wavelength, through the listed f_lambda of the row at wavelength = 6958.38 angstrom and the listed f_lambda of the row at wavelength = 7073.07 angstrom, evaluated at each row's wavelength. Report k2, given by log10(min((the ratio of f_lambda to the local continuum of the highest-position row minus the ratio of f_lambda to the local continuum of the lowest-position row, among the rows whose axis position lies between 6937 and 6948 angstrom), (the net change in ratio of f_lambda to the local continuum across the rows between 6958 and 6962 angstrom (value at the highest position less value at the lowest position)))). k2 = -2.15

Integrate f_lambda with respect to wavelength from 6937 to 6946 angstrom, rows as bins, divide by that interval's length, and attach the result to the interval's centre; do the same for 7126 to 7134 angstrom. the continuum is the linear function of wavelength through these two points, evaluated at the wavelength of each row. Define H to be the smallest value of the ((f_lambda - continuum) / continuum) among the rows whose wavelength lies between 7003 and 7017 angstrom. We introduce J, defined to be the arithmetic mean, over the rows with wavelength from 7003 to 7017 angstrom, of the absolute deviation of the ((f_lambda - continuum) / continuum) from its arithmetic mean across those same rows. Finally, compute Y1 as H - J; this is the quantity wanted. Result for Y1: 0.01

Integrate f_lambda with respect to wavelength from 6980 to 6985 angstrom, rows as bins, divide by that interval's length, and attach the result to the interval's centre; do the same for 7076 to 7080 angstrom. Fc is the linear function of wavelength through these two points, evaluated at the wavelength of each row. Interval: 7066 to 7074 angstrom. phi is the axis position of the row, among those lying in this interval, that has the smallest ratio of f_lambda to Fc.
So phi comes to 7073.07 angstrom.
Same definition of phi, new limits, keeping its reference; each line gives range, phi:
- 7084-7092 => 7091.01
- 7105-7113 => 7112.27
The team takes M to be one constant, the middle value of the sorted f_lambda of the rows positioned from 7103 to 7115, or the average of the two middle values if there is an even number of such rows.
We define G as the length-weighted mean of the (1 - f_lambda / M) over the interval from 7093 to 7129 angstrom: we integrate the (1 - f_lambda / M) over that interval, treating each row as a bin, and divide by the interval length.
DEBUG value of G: 0.042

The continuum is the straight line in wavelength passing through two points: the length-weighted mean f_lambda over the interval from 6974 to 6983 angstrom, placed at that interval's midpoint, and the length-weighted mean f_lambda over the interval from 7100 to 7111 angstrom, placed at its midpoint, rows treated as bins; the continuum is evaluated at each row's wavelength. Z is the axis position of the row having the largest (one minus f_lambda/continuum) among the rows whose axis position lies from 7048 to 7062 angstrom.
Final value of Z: 7053.55 angstrom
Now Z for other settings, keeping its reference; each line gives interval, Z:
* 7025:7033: 7026.00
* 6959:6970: 6959.98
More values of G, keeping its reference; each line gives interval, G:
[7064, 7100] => 0.038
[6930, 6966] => -0.001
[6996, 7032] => 0.027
